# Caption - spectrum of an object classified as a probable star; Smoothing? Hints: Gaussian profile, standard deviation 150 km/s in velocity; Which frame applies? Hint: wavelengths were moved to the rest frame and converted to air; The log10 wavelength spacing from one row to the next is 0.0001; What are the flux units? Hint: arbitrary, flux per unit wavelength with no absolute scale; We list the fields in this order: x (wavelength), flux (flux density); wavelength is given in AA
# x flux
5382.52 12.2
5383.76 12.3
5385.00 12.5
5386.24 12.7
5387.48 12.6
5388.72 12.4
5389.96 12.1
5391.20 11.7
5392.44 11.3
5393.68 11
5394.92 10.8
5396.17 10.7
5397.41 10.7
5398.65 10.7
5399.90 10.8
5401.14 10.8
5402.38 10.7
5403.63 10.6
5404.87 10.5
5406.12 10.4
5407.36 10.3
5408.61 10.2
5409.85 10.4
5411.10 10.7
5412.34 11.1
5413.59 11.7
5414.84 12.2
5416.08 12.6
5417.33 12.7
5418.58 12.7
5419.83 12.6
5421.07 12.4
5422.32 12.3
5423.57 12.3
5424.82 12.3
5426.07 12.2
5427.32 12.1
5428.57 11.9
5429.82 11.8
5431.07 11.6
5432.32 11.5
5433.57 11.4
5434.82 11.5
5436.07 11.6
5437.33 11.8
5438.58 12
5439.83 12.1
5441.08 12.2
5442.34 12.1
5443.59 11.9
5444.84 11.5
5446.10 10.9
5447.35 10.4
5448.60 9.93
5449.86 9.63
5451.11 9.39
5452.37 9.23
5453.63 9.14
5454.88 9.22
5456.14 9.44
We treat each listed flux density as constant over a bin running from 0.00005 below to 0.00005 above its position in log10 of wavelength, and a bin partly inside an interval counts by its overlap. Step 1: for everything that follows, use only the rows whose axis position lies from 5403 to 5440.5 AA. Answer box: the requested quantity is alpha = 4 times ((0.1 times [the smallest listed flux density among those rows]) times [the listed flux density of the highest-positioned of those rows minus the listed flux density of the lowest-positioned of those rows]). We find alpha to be 6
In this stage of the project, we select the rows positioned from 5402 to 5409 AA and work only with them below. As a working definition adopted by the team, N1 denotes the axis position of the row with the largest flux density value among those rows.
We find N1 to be 5402.38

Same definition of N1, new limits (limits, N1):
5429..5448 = 5441.08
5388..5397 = 5388.72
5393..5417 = 5416.08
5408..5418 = 5417.33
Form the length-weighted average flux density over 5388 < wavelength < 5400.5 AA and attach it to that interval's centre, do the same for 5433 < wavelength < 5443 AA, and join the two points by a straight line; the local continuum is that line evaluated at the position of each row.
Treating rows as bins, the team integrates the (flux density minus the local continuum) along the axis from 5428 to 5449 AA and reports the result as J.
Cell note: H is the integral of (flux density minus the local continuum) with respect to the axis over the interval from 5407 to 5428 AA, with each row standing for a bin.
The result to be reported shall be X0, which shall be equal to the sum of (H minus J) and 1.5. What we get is 13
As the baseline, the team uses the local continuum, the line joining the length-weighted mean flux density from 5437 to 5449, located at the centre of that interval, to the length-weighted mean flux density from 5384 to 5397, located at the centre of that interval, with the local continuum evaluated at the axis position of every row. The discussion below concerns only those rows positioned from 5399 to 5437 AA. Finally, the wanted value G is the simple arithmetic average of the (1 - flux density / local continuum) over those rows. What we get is 0.01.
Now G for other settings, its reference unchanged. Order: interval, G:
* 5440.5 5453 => 0.07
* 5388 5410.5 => 0.07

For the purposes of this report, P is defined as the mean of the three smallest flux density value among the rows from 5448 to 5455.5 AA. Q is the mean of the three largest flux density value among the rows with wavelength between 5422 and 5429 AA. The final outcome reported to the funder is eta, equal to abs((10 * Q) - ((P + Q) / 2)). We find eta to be 112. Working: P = 9.2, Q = 12.3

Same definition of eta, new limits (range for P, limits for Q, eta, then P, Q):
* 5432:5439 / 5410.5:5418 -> 113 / 11.5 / 12.5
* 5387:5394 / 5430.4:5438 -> 105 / 11.3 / 11.7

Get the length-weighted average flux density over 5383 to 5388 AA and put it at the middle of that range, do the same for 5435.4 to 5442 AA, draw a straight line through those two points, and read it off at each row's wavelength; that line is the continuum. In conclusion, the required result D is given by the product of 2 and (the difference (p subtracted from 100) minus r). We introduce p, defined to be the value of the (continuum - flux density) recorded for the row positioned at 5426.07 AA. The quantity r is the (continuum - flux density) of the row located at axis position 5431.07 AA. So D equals 199.4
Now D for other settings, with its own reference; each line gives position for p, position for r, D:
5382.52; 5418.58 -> 200.4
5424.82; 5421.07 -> 201.0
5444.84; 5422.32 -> 199.6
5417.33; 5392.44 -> 198.8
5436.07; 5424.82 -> 199.7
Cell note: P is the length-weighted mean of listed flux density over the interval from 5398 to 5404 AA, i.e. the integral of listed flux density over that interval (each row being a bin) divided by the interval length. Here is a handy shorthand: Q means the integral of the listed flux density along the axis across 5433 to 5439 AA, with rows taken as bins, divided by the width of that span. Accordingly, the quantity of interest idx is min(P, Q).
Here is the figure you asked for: 10.72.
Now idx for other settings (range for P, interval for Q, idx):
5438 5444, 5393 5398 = 10.80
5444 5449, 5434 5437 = 10.78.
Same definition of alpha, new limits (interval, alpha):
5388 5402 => -7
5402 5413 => 2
